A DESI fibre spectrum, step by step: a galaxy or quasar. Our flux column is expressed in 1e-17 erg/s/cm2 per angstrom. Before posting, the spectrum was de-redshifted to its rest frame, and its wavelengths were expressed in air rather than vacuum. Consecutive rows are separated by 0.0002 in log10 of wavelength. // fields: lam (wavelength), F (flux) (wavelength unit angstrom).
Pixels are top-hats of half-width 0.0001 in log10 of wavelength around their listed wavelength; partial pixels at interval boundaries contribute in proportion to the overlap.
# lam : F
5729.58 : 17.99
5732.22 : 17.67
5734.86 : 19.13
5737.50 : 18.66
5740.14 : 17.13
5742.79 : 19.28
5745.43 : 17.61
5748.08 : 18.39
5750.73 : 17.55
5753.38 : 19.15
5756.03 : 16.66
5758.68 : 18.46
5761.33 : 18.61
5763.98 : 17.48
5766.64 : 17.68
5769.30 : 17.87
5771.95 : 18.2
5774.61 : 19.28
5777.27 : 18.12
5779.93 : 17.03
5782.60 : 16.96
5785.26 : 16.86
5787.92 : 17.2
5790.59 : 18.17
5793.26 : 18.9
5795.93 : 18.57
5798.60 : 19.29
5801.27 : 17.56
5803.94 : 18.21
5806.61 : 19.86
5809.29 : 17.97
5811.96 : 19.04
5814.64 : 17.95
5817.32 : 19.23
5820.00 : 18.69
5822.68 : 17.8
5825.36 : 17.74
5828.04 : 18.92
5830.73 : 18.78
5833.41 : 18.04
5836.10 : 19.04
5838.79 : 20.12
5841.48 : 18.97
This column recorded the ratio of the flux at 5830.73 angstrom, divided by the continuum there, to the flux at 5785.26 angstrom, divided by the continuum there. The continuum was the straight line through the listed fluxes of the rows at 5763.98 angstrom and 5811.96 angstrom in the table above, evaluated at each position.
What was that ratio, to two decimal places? 1.03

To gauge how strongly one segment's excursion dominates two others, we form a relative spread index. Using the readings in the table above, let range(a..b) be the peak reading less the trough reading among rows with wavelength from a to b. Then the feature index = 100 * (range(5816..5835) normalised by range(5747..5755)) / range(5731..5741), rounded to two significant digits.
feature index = 47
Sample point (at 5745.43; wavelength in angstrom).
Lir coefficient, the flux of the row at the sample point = 17.61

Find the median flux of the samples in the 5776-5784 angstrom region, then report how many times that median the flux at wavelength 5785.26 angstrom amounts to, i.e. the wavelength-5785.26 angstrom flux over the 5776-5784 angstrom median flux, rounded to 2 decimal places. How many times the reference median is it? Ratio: 0.99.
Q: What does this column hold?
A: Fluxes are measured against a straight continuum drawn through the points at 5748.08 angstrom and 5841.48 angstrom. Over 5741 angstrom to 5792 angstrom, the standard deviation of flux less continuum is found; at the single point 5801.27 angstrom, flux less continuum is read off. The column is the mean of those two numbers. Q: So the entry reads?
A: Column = -0.2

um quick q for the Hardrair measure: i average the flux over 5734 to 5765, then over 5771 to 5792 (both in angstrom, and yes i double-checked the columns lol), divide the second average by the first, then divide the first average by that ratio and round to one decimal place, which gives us 18.6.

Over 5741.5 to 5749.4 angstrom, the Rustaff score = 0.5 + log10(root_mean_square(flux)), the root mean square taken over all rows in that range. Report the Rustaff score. 1.77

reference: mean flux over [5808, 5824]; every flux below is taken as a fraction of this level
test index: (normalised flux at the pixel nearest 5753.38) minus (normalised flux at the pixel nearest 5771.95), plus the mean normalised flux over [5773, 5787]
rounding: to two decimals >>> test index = 1.01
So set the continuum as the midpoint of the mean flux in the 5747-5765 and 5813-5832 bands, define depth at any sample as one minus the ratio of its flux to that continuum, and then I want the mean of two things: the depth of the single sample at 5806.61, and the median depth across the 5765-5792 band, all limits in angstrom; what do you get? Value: -0.031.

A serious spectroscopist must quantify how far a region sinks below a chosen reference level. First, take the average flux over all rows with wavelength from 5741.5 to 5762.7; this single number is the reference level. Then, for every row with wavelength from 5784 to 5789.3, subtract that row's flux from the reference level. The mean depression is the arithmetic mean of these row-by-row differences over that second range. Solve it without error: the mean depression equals 1.2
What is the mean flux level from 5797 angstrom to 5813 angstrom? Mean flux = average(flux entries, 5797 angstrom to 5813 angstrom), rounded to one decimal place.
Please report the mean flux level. 18.7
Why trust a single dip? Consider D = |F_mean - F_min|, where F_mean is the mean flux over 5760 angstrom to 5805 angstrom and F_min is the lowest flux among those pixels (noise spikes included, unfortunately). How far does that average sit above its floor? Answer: 1.1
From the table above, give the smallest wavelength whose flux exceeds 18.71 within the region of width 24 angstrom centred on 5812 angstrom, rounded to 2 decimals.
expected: 5806.61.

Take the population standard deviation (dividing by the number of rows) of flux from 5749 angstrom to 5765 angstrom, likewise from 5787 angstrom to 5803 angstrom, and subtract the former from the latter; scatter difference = -0.11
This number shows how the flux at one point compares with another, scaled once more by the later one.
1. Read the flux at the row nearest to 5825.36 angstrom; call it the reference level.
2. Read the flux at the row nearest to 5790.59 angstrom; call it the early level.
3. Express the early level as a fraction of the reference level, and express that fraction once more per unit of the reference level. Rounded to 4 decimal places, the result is 0.0577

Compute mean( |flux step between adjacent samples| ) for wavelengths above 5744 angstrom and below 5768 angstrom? 1.12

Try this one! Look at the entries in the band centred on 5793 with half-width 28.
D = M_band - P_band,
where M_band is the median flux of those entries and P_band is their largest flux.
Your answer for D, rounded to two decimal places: -1.69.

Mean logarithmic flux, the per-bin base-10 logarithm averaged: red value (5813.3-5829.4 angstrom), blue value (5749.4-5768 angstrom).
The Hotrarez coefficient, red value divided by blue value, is 1.01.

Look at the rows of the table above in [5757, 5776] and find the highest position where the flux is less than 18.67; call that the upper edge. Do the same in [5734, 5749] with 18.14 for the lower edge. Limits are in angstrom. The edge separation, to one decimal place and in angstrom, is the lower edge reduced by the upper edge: -26.5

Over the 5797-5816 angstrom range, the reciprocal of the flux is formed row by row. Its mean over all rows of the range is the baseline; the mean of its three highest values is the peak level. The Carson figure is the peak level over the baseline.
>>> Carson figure 1.04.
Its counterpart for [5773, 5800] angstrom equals 1.06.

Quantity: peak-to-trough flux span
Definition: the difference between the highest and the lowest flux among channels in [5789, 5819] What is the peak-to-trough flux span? 2.30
